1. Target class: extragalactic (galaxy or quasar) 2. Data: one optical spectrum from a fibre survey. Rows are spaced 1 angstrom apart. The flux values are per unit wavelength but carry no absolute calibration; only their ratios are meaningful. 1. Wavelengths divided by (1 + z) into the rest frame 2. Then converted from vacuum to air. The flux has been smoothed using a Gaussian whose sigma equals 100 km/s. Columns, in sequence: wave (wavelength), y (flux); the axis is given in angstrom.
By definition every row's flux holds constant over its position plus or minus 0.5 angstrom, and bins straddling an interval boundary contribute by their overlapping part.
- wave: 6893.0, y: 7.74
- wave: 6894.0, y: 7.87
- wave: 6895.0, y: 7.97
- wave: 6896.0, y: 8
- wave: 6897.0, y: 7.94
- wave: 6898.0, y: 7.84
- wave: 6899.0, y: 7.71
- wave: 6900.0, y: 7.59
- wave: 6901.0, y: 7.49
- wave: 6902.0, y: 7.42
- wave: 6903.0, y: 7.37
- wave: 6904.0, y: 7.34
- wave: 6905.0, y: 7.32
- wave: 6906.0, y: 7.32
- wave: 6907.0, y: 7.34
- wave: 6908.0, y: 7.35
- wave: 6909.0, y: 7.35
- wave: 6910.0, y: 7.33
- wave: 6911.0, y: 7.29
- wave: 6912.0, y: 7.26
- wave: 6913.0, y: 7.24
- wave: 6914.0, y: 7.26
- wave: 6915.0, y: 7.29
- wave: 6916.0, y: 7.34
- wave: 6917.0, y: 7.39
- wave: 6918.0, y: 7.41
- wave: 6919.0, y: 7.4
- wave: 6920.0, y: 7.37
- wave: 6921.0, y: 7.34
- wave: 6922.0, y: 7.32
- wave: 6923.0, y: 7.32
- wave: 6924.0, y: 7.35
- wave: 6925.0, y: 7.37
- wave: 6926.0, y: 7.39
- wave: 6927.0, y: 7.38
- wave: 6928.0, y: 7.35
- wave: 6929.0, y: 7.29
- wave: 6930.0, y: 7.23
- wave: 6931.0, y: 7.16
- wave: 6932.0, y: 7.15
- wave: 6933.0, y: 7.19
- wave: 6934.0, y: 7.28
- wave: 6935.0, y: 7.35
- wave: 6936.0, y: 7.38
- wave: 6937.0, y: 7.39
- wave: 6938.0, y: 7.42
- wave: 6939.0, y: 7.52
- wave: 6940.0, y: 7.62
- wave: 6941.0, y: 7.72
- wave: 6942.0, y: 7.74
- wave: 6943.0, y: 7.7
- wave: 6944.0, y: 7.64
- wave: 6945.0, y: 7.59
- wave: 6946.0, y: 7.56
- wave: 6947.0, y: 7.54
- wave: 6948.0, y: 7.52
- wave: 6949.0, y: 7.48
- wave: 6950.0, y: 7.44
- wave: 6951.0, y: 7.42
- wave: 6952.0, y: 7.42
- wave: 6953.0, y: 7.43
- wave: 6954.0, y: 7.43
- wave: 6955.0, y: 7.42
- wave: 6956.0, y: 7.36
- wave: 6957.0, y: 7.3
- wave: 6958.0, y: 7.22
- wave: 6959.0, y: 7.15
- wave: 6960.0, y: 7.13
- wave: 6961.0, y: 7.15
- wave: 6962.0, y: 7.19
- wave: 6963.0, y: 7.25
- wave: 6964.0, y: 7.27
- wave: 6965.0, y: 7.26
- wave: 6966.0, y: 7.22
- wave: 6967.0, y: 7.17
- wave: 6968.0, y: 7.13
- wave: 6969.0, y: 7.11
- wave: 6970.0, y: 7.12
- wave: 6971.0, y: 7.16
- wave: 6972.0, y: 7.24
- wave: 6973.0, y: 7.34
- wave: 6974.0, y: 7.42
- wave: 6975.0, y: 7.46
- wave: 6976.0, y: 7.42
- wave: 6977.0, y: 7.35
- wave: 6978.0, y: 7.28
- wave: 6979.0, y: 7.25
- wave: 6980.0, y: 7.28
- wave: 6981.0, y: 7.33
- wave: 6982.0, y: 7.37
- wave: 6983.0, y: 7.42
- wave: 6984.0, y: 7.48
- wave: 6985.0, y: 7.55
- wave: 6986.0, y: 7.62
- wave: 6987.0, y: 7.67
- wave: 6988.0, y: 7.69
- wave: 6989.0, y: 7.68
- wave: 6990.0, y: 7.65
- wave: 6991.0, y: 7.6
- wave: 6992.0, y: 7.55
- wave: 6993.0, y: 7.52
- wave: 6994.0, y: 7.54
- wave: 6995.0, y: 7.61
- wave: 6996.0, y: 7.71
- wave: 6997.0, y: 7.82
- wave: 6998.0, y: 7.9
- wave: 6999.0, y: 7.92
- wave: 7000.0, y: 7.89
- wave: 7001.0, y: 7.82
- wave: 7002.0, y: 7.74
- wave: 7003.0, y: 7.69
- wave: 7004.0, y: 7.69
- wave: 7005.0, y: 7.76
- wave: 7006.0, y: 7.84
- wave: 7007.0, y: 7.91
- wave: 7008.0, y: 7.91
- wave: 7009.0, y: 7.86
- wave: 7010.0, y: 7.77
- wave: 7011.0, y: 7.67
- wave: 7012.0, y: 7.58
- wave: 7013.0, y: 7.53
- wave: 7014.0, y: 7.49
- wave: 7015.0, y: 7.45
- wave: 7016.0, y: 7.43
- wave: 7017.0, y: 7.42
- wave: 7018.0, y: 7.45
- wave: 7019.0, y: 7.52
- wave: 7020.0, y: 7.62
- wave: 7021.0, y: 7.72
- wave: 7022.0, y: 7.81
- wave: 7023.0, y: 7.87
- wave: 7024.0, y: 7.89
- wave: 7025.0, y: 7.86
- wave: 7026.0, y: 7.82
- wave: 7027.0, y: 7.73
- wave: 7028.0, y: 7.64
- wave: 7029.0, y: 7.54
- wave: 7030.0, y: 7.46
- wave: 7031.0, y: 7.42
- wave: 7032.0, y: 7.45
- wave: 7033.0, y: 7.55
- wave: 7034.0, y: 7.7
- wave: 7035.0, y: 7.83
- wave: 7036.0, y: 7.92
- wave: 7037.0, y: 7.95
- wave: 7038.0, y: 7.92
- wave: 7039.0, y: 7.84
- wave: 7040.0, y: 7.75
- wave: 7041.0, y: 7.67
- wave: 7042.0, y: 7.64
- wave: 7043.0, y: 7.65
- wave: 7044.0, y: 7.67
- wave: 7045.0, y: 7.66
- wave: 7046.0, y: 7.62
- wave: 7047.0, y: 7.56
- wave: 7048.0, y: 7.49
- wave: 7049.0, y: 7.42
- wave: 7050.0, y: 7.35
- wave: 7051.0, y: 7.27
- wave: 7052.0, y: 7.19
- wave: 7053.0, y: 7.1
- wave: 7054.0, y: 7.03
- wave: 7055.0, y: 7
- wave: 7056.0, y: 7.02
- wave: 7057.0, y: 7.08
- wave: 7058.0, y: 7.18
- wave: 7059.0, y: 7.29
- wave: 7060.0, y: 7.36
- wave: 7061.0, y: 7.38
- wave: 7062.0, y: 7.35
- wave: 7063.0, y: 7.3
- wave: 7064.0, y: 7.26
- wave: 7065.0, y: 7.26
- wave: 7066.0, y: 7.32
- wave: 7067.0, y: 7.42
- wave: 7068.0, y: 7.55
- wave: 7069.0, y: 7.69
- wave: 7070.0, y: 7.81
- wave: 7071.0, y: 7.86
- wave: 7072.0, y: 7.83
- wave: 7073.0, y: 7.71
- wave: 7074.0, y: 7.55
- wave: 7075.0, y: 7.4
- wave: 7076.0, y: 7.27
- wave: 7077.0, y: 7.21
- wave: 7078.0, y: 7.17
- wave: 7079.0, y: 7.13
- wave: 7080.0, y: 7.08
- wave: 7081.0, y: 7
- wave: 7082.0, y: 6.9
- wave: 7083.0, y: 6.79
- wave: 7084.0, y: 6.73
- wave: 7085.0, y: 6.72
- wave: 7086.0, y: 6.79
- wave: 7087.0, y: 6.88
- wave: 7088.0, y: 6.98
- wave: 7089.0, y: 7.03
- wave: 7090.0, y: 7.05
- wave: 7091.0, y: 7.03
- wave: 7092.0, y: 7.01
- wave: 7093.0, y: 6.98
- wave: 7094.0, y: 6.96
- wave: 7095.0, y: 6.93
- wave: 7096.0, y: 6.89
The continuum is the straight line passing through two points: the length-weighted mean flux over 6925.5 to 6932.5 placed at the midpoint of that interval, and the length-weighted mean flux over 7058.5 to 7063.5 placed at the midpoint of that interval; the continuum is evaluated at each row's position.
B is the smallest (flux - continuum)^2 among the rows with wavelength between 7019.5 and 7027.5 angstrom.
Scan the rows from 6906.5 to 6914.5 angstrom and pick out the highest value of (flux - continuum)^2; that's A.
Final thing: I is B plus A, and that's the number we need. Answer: 0.10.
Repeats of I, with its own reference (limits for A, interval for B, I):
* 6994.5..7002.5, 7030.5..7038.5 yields 0.38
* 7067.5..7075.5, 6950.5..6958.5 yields 0.27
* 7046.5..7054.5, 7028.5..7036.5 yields 0.10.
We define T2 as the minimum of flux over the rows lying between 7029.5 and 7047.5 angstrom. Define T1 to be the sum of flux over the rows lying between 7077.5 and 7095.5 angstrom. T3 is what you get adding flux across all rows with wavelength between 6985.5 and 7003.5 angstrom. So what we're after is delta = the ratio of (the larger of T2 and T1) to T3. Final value 0.90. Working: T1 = 125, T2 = 7.42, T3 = 139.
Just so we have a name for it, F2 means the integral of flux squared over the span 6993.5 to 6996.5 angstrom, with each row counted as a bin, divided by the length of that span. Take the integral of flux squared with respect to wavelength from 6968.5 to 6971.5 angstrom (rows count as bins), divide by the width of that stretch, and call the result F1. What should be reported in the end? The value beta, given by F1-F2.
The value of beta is -7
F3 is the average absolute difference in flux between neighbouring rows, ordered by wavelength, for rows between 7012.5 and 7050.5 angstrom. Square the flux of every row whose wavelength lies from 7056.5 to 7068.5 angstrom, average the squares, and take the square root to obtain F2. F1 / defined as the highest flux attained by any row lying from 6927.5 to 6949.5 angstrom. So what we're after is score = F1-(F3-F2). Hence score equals 15.0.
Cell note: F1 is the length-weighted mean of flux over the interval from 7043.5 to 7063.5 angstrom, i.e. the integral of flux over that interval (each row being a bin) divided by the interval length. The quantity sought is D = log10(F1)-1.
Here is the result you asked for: -0.14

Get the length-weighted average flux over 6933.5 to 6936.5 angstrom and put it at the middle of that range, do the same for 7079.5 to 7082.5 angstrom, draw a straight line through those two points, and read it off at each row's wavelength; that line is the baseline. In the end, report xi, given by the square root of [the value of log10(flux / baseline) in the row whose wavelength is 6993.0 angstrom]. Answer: 0.14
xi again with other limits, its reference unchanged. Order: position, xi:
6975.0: 0.11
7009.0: 0.20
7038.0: 0.22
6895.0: 0.17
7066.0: 0.13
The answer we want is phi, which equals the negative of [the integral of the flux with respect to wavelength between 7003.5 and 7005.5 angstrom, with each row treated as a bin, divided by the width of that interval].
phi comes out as -7.7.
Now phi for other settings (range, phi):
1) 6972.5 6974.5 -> -7.4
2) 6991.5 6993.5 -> -7.5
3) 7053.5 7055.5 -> -7.0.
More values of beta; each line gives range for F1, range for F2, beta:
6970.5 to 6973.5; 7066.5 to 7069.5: -5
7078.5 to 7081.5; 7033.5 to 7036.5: -11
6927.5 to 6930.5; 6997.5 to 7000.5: -9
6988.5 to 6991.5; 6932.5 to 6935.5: 6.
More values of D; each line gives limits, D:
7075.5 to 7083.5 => -0.15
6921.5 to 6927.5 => -0.13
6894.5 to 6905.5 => -0.12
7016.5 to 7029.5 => -0.11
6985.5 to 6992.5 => -0.12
